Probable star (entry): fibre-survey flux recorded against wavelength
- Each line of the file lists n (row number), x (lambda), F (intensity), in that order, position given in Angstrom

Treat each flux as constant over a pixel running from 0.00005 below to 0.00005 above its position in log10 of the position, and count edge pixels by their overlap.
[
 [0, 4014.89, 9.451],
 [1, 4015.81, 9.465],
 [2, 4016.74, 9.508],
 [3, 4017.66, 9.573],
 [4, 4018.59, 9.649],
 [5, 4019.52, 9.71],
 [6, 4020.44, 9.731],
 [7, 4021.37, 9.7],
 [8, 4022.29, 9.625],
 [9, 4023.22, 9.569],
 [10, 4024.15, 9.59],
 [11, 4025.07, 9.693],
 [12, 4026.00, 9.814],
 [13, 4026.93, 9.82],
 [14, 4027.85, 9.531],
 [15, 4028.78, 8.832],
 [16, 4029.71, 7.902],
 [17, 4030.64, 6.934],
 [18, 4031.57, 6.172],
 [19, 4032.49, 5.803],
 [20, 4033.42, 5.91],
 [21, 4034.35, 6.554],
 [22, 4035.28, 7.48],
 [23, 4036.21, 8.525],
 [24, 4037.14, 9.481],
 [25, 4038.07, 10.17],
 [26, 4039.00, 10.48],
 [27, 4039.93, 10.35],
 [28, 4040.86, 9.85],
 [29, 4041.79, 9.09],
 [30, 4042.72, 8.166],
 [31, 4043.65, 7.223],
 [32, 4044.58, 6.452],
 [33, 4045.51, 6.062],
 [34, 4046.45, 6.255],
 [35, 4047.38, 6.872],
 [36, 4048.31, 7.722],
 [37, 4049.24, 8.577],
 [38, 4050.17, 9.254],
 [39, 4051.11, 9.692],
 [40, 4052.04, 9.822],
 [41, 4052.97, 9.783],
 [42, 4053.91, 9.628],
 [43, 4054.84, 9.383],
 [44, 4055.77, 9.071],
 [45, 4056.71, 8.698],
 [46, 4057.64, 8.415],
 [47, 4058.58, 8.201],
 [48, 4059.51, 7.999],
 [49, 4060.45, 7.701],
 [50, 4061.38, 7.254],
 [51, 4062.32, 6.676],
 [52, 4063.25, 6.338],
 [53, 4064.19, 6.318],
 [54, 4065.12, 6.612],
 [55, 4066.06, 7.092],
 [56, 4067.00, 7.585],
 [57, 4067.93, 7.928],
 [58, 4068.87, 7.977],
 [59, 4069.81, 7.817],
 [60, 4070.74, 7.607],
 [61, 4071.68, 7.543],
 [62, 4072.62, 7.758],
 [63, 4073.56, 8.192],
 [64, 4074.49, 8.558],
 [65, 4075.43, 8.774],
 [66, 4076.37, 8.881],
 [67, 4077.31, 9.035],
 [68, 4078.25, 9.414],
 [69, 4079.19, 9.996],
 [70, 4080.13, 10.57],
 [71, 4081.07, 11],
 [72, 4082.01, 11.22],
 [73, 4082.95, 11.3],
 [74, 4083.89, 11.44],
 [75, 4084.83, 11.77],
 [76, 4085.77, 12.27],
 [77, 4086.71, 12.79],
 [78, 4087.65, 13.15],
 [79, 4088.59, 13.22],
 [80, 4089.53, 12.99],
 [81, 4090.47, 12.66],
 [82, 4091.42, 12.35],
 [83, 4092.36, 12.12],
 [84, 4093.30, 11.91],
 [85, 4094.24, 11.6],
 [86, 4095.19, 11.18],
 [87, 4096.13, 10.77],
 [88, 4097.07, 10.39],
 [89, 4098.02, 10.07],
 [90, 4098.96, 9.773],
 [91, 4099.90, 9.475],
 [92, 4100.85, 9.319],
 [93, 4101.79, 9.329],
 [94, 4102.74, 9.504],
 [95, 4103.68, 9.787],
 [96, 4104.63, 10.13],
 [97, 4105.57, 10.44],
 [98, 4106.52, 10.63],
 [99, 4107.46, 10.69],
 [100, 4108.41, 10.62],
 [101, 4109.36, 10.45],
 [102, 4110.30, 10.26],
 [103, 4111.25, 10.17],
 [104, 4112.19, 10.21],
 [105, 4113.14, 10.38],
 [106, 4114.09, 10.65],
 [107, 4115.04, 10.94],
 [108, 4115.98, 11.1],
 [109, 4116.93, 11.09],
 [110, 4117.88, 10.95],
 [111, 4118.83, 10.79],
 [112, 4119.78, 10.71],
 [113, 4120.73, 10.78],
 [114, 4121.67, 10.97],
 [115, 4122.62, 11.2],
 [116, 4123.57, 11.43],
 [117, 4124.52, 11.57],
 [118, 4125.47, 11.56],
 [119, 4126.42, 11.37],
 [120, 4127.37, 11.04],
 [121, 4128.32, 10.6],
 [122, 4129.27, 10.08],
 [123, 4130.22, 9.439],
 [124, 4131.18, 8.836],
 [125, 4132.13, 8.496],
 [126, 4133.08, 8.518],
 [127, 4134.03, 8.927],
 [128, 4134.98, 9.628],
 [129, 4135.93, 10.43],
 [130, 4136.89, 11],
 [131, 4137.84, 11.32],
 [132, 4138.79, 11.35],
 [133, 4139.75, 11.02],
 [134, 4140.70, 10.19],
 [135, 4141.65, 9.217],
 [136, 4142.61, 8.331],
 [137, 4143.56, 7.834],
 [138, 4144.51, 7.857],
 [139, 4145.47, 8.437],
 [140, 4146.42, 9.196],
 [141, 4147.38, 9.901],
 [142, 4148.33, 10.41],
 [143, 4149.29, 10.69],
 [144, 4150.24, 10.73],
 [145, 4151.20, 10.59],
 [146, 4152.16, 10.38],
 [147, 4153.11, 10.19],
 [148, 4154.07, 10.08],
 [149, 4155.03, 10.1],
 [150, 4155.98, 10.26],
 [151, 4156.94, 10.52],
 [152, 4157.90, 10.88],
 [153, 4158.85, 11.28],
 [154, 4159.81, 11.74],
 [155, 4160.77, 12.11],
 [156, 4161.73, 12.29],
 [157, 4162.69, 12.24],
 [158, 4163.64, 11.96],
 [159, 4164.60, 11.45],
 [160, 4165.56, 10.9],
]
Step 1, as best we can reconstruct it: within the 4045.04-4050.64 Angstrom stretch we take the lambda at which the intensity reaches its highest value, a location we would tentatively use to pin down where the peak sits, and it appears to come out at 4050.17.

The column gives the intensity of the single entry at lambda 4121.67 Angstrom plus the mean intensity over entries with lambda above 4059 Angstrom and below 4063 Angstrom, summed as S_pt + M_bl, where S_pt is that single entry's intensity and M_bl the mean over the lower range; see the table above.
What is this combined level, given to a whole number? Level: 18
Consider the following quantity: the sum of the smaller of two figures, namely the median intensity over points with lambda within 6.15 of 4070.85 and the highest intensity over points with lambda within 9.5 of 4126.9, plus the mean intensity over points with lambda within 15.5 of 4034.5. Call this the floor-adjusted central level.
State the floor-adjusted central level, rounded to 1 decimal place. 16.2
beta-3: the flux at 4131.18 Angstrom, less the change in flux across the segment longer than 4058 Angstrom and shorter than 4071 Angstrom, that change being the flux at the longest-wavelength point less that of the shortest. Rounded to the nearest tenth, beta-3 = 9.4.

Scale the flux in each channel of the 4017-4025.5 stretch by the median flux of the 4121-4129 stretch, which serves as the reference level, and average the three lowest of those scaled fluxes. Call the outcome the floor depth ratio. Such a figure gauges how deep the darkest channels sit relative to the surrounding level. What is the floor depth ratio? 0.85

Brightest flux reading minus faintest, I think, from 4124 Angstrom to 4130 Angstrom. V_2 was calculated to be 1.5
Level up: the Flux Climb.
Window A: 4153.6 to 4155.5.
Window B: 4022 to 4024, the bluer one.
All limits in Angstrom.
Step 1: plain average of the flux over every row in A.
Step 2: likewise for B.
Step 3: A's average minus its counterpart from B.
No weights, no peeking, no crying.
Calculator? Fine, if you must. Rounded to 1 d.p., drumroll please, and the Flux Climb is 0.5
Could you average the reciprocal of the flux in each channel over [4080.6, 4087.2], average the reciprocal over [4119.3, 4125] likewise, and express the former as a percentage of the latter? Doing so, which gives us 95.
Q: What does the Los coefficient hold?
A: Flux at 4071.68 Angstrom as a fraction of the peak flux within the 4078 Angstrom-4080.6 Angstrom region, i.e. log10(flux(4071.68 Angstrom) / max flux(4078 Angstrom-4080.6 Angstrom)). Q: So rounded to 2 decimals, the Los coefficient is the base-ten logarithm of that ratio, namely -0.15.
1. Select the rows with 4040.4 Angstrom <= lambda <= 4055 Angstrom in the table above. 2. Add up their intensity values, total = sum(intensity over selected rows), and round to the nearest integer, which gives 134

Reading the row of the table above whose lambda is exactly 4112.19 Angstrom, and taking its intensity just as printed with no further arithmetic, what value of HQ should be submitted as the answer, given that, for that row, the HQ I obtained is 10.21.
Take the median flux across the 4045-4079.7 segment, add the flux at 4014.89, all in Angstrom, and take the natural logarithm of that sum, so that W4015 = 2.86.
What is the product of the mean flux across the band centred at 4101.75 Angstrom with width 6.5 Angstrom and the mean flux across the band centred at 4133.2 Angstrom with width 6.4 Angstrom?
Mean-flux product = 88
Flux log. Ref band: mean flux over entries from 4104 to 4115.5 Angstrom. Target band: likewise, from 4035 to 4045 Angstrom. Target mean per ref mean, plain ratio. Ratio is 0.85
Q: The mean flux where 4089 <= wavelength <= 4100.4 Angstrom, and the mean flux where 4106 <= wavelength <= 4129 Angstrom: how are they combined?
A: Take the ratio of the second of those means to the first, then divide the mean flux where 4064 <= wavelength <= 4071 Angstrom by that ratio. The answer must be 7.7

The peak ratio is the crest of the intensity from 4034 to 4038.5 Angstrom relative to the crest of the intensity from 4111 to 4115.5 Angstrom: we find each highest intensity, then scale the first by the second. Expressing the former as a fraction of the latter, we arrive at 0.93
